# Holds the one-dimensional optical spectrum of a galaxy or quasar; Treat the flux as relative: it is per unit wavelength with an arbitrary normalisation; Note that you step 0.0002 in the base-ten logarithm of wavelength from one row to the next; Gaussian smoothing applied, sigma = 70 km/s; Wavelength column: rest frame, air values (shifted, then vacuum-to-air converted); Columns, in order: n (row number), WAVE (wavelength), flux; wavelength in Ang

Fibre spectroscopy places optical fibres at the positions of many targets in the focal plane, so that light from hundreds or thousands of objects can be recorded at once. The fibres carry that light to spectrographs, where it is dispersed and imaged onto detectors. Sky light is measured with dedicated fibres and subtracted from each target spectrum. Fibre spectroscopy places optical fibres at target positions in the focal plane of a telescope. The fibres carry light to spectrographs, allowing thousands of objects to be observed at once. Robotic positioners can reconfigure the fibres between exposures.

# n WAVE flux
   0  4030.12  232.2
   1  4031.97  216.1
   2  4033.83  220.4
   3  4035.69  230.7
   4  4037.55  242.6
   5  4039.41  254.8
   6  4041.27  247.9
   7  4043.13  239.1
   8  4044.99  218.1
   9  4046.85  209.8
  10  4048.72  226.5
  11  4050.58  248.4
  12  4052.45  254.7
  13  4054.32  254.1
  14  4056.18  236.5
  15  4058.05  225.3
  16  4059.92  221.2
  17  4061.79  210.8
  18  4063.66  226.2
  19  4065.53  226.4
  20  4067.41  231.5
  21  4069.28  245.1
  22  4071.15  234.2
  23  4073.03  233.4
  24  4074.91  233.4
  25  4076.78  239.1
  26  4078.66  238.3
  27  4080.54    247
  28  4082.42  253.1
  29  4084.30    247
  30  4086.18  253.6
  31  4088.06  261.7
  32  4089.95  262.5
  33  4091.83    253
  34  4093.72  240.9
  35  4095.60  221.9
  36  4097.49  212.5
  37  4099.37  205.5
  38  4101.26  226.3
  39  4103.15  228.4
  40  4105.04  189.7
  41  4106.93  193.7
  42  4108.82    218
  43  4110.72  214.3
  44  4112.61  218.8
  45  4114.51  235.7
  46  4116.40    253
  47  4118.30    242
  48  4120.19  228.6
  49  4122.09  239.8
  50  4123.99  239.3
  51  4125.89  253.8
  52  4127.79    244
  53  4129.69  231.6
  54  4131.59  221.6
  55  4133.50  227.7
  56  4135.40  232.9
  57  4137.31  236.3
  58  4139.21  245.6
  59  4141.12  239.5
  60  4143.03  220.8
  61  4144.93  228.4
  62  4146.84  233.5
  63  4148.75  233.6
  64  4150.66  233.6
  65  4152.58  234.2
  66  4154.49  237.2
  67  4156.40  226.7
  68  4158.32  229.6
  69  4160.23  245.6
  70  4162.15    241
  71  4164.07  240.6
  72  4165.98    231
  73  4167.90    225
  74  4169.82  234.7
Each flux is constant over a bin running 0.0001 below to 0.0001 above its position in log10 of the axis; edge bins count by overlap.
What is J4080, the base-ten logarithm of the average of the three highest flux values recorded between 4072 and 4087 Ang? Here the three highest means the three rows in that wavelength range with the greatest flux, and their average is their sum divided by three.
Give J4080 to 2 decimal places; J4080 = 2.40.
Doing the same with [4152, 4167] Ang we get 2.38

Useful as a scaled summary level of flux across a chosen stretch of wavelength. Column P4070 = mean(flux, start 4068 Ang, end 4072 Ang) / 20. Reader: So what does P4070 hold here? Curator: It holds 11.98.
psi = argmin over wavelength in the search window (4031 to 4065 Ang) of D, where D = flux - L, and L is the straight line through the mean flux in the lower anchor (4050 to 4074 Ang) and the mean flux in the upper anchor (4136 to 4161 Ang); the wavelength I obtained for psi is 4046.85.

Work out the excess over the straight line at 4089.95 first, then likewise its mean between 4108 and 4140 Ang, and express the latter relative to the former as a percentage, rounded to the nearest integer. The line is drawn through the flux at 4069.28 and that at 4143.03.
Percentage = 30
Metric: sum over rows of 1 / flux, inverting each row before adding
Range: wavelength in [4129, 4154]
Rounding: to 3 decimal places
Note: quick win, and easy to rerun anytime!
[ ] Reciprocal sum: 0.056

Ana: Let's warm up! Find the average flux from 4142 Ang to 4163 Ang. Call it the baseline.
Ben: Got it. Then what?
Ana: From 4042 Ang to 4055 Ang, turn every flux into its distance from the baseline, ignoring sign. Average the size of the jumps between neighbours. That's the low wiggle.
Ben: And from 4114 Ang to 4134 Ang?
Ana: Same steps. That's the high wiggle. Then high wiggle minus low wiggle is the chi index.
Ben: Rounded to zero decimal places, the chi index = 0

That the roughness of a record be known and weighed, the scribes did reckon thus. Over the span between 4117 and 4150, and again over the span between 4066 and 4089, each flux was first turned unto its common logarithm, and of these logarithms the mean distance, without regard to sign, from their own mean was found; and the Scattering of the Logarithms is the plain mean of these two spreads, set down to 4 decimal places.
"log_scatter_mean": 0.0136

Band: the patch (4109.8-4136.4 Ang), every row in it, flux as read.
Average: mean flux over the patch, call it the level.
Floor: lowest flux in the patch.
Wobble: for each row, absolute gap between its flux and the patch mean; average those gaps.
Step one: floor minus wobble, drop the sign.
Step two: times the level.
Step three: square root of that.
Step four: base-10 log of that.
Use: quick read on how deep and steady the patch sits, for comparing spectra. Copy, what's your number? 2.34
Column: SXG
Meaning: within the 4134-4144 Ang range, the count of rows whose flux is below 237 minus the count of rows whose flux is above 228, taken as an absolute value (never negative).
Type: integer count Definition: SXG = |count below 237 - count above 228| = 1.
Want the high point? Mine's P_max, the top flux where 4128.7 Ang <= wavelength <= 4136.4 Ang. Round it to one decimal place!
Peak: 232.9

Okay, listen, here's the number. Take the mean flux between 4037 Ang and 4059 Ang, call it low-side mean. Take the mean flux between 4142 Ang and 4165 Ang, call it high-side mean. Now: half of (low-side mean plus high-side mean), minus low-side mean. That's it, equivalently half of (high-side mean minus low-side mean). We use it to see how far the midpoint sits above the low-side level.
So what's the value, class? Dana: -2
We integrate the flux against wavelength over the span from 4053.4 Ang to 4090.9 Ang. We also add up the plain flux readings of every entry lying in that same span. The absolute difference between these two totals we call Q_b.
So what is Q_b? 4185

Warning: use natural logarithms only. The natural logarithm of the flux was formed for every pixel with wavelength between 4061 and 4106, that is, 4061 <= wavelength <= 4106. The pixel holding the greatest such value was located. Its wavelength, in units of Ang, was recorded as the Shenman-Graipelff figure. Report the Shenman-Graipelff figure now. 4089.95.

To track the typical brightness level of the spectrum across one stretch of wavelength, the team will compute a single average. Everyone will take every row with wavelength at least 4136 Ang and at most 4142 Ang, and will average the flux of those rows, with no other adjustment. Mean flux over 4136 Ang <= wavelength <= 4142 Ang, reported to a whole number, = 240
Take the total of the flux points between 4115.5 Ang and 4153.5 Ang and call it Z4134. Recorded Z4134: 4720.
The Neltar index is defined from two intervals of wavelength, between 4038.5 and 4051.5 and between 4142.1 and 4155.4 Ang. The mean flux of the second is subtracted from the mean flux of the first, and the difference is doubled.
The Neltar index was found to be 7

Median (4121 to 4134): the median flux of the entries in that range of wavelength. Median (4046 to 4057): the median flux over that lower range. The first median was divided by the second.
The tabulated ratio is 0.987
